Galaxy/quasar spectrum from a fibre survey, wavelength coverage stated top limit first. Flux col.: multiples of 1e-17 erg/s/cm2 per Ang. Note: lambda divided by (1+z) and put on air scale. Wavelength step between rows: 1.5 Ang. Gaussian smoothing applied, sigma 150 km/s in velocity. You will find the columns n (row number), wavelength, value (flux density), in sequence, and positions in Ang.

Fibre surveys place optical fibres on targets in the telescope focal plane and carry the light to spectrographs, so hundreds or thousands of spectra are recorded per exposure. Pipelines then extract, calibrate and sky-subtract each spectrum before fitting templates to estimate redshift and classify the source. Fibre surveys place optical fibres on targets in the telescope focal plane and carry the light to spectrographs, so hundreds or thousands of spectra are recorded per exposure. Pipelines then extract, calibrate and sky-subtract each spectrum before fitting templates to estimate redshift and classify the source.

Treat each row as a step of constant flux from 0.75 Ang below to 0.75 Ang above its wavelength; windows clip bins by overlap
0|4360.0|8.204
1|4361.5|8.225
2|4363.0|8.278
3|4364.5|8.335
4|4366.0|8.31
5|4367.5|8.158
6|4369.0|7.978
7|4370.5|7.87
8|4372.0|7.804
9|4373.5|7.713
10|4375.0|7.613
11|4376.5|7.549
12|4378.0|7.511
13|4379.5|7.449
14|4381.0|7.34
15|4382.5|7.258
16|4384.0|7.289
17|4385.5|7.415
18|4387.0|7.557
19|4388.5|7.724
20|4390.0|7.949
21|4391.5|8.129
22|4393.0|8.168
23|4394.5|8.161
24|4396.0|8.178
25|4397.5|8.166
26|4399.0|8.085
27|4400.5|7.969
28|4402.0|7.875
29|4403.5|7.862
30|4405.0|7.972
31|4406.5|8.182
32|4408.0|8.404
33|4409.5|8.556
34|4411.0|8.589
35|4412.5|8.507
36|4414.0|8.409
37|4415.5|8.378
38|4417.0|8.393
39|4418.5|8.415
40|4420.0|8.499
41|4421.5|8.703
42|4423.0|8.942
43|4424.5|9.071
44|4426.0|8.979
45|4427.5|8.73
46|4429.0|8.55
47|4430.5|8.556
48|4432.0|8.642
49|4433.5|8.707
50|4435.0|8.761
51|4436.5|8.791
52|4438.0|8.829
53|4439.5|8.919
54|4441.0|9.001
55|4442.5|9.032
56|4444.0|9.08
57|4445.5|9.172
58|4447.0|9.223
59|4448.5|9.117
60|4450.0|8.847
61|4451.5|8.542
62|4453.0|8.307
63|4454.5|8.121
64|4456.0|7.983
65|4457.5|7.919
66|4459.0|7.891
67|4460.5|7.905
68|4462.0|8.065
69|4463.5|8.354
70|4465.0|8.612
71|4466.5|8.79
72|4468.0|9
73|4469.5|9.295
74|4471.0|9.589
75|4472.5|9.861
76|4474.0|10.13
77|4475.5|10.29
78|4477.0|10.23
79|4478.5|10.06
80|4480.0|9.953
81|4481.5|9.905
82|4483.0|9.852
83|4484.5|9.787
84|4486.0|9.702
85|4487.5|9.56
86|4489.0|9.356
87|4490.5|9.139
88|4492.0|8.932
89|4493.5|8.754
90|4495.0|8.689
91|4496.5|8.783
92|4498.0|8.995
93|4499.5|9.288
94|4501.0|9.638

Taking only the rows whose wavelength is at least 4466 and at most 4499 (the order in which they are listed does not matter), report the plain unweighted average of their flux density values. 9.5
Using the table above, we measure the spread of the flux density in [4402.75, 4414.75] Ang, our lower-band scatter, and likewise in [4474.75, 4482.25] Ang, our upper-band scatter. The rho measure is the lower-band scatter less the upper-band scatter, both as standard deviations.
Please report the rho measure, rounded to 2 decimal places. 0.11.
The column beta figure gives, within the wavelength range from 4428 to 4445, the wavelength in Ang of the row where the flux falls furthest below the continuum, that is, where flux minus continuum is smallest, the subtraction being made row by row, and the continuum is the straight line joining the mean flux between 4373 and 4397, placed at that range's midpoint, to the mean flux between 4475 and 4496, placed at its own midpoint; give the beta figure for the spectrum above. 4430.5 Ang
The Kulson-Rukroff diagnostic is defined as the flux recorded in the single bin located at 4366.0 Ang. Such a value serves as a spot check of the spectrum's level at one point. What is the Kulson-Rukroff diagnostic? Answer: 8.31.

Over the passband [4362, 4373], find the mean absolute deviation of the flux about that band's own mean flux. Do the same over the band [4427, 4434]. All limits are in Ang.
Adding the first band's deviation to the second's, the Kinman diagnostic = 0.256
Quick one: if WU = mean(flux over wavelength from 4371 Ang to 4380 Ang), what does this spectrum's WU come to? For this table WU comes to 7.6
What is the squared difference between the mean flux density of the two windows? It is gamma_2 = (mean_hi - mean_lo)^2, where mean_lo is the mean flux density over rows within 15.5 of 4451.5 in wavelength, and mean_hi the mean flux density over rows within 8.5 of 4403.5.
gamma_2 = 0.18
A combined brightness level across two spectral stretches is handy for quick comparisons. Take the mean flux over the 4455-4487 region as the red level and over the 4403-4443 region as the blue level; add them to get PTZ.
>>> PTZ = 17.8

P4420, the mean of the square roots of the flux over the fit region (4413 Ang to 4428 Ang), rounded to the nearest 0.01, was 2.94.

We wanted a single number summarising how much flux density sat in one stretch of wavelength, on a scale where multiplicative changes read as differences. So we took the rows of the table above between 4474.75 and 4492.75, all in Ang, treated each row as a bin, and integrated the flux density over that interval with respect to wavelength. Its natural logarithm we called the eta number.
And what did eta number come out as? 5.17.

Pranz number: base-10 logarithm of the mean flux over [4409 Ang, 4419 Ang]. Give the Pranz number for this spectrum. 0.93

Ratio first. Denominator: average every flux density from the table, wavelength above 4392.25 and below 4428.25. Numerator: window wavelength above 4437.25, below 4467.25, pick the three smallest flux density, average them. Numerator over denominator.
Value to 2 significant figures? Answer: 0.94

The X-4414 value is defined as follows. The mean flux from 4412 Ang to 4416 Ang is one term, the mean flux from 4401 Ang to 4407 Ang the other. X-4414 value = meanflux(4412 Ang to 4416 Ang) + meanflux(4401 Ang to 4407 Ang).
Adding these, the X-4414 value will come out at 16.4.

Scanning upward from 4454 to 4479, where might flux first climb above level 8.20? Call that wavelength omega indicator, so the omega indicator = 4463.5 Ang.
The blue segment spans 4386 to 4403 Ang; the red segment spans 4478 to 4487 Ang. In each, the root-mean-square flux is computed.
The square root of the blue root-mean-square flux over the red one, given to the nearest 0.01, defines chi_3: 0.90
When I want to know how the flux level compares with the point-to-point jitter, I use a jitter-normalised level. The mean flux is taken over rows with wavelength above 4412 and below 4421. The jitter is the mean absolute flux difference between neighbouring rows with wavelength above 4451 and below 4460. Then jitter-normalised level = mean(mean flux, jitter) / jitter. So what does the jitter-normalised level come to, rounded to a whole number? 33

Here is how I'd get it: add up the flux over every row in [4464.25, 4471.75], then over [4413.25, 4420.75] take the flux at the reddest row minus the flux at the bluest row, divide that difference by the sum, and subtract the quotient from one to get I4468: 1.00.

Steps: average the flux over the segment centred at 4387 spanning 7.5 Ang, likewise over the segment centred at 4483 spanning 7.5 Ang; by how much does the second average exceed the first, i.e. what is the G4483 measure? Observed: 2.3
